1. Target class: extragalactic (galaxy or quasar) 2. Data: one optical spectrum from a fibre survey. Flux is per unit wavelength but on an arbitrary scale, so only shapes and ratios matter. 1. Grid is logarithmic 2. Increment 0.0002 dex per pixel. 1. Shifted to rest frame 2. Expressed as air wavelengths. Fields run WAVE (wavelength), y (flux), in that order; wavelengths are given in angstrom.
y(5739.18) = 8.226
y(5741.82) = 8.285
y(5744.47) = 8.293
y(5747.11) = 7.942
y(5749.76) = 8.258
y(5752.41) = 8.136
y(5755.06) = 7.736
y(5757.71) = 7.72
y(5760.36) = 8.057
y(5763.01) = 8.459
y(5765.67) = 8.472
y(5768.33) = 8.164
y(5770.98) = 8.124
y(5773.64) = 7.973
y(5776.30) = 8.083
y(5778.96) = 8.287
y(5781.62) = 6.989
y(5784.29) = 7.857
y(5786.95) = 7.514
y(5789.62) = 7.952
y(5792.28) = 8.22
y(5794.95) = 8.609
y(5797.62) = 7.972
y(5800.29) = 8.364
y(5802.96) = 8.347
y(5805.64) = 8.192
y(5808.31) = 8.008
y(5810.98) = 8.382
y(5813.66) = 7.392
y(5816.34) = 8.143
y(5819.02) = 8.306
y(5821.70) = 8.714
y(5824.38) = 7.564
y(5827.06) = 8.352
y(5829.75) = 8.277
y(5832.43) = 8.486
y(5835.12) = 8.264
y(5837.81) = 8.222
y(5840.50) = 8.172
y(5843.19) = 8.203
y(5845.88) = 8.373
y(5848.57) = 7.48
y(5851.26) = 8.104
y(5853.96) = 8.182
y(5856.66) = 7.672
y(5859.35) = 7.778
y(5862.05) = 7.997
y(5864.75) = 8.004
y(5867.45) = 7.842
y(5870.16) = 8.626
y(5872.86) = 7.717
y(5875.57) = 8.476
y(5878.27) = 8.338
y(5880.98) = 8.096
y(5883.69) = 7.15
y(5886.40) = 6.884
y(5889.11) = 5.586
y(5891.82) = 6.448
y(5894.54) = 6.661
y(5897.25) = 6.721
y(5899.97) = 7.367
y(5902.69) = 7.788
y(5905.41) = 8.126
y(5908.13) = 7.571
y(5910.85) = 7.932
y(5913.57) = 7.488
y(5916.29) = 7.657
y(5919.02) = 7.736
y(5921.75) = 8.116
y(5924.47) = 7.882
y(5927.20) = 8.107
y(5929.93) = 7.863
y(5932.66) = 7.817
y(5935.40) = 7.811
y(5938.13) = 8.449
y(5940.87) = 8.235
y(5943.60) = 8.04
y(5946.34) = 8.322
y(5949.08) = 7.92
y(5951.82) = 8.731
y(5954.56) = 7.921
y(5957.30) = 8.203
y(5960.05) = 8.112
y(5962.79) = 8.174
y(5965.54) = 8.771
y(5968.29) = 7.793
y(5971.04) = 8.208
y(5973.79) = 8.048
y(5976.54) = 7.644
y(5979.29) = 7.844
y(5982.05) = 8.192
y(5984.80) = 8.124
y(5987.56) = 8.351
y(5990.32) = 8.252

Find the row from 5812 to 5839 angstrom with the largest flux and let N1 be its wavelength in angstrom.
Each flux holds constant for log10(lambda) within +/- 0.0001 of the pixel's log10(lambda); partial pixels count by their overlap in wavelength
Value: 5821.70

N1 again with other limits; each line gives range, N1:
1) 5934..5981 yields 5965.54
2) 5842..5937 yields 5870.16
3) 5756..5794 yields 5765.67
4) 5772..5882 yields 5821.70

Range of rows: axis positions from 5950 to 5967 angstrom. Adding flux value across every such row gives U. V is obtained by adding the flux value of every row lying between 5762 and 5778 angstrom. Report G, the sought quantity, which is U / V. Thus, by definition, 1.01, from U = 49.9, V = 49.3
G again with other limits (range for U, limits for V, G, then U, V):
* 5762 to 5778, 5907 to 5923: 1.06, 49.3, 46.5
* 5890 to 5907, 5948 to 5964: 0.88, 43.1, 49.1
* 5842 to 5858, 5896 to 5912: 1.06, 48.0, 45.5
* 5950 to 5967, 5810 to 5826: 1.03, 49.9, 48.5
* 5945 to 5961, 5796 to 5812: 1.00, 49.2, 49.3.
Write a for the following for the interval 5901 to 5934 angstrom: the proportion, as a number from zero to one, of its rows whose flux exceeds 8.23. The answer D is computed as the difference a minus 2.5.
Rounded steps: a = 0.00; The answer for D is -2.50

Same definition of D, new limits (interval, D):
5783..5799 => -2.33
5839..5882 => -2.25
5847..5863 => -2.50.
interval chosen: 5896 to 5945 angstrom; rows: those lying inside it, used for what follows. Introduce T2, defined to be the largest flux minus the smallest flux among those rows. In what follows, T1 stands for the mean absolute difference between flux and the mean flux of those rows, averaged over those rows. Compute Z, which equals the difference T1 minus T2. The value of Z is -1.46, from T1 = 0.266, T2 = 1.7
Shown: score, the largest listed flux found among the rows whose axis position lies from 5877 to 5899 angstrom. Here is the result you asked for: 8.338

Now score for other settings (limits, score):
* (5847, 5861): 8.182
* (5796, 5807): 8.364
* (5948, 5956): 8.731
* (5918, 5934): 8.116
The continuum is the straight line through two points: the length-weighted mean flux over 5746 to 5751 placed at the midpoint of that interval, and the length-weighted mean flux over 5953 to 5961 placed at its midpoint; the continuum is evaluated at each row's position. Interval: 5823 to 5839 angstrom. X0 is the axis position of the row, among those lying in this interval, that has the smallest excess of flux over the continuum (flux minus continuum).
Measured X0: 5824.38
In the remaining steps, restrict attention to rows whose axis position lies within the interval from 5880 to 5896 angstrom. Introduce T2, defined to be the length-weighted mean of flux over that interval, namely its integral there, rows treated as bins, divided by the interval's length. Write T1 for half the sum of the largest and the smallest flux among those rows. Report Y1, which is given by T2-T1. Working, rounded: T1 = 6.84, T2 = 6.77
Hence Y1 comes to -0.067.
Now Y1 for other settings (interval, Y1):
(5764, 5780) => -0.037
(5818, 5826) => 0.062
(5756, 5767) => 0.065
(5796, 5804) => 0.070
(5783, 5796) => -0.040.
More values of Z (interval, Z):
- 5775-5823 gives -1.41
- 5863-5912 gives -2.39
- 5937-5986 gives -0.91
